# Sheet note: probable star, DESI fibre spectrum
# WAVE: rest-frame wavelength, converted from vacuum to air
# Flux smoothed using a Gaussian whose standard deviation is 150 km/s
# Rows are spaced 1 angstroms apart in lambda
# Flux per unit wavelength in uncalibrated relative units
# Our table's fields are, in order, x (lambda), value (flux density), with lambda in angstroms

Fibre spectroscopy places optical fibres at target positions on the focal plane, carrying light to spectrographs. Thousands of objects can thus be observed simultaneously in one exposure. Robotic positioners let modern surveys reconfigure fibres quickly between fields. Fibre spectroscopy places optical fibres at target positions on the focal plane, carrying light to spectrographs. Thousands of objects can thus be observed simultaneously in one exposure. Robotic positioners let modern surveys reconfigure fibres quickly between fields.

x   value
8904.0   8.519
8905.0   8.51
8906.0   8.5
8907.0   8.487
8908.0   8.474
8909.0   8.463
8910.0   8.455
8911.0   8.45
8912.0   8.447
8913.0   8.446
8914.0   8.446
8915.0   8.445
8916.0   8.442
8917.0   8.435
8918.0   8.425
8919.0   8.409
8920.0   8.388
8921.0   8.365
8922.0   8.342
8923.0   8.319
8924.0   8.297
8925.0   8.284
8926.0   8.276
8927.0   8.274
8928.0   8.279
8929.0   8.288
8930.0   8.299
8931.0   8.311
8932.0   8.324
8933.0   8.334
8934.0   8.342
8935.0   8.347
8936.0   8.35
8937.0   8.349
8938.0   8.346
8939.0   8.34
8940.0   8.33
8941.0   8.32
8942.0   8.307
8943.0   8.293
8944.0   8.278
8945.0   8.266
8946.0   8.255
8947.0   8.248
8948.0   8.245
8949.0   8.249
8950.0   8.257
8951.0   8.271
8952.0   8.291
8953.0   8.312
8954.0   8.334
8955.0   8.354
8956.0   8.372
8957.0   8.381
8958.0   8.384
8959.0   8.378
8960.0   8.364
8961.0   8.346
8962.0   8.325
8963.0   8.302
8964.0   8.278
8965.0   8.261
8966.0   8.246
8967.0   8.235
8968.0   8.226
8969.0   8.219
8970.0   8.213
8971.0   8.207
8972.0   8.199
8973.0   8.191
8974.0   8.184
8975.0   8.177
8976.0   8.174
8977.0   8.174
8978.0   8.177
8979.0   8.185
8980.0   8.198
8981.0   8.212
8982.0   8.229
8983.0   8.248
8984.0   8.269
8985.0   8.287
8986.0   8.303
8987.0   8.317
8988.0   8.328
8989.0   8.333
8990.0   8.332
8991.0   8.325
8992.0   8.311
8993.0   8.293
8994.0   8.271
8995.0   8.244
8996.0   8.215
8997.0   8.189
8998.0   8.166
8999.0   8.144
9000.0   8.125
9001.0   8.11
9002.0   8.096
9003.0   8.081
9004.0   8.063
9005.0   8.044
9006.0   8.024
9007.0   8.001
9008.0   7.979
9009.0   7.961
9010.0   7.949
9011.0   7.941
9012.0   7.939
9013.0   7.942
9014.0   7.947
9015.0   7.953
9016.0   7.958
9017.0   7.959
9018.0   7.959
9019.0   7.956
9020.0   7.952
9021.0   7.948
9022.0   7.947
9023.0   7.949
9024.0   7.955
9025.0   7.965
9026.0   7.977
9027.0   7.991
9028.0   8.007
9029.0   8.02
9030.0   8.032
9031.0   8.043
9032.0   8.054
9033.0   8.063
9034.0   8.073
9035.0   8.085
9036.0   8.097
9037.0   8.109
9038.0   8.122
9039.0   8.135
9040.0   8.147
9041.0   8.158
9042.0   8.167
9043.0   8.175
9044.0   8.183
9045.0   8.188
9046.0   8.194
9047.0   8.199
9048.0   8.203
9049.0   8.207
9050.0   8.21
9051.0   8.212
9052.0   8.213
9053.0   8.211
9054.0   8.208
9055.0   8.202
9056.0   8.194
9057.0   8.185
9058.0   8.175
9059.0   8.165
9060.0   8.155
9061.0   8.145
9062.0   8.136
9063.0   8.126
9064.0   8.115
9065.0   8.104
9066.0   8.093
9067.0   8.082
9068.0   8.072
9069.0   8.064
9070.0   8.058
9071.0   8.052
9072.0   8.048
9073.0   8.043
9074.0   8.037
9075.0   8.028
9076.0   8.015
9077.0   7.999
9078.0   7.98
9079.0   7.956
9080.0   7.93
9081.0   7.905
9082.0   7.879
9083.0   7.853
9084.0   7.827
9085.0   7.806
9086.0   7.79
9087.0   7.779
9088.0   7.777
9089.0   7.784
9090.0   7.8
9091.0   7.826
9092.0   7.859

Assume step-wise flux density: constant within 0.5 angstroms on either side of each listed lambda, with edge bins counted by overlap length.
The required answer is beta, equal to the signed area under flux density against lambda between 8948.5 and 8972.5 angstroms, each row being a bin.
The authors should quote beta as 199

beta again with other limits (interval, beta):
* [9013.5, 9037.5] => 192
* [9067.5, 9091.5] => 190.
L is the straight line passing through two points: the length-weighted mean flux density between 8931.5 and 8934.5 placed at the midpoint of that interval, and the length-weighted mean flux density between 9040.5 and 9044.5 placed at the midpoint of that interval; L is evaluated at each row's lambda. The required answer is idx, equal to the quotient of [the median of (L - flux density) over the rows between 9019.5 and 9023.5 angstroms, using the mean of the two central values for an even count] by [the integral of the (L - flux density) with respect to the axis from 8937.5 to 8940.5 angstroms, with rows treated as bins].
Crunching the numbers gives -5.9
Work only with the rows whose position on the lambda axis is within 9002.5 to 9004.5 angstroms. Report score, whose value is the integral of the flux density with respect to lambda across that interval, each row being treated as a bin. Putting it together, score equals 16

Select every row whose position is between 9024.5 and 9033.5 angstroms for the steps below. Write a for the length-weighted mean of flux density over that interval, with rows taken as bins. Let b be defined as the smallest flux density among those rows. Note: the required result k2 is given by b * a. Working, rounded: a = 8.02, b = 7.965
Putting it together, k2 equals 63.9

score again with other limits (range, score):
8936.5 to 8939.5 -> 25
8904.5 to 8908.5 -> 34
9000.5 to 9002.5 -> 16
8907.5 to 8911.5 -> 34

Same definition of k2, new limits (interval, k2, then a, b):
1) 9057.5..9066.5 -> 65.8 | 8.13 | 8.093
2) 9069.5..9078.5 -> 64.1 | 8.03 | 7.98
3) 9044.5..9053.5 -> 67.2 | 8.20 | 8.188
